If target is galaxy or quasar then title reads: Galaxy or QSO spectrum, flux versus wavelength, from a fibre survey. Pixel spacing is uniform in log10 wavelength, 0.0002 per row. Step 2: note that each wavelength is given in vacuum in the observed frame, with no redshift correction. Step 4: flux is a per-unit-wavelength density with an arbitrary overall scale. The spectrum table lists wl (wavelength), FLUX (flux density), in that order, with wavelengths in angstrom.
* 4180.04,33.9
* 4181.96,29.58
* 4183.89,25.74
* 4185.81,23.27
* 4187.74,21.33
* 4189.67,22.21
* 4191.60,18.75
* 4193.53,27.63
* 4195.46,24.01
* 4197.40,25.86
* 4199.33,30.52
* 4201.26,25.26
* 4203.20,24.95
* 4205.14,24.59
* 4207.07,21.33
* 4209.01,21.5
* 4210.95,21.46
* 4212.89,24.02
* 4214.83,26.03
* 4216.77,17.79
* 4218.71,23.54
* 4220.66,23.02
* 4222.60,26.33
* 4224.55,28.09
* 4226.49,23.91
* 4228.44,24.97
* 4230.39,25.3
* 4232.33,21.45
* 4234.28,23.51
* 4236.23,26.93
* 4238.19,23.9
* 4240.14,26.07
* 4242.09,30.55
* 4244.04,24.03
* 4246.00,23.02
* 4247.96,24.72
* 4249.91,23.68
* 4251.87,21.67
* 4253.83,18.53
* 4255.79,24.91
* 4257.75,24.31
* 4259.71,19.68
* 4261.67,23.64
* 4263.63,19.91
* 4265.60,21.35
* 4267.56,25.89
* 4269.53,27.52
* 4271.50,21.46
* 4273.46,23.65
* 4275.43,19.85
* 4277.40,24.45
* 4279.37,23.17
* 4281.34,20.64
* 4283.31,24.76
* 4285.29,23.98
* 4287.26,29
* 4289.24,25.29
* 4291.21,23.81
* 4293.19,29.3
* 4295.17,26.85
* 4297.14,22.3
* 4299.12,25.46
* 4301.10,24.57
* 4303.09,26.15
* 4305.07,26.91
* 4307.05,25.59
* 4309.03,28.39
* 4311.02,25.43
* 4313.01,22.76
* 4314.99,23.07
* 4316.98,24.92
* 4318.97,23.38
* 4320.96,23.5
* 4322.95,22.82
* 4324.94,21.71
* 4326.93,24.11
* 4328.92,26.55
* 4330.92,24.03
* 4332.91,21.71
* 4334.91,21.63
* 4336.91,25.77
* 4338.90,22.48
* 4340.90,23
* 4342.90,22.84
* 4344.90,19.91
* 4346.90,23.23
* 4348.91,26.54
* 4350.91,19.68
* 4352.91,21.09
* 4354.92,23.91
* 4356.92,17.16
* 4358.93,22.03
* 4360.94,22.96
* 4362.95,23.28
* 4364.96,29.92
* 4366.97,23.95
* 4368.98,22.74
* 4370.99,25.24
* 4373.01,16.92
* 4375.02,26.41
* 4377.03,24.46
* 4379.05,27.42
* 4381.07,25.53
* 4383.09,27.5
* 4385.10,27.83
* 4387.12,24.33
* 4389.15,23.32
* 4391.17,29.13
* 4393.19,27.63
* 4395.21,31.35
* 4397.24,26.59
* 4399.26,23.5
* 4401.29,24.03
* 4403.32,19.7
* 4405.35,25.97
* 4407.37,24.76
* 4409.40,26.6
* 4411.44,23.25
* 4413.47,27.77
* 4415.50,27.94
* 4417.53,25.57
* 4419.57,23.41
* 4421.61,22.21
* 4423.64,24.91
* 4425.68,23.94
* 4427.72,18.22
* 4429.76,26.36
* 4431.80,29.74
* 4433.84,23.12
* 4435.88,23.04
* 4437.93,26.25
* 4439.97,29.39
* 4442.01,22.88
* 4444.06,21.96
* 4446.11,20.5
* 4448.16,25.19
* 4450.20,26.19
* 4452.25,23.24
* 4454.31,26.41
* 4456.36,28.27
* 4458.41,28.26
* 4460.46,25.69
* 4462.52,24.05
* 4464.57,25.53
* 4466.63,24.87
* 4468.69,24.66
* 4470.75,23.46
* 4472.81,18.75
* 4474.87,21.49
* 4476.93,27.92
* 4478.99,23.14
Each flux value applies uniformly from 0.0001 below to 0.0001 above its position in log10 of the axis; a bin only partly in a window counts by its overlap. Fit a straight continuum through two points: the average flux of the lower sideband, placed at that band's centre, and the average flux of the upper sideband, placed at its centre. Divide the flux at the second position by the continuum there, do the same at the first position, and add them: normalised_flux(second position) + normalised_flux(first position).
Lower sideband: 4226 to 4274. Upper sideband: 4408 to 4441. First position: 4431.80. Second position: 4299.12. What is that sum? 2.24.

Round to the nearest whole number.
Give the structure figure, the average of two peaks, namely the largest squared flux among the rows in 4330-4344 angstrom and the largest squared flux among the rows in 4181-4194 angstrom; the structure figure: 770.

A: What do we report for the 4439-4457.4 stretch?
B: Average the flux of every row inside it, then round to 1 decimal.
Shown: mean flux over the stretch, 24.9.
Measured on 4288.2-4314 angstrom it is 25.6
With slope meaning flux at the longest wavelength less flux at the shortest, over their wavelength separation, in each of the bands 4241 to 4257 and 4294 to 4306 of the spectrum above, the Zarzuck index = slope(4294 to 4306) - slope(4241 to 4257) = 0.42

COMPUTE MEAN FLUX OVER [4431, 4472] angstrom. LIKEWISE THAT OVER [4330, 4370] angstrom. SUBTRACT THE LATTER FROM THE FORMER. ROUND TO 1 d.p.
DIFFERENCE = 2.2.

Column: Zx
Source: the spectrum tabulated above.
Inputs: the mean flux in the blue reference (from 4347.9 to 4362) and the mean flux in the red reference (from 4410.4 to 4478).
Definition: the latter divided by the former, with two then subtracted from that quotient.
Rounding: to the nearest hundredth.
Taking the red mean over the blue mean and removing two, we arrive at -0.87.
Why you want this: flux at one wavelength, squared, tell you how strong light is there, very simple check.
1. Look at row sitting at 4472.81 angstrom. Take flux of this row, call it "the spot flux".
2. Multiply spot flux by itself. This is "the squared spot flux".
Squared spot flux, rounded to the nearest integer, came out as 352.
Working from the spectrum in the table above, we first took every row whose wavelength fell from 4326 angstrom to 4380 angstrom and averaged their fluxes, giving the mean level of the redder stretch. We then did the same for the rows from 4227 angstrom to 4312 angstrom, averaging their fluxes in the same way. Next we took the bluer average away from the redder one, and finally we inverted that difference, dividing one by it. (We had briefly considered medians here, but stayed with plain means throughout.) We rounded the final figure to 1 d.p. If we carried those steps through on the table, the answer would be -1.0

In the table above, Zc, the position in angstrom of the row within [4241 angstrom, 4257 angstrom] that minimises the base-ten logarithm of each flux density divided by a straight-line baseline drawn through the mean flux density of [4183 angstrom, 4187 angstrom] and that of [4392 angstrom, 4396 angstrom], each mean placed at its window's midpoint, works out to 4253.83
